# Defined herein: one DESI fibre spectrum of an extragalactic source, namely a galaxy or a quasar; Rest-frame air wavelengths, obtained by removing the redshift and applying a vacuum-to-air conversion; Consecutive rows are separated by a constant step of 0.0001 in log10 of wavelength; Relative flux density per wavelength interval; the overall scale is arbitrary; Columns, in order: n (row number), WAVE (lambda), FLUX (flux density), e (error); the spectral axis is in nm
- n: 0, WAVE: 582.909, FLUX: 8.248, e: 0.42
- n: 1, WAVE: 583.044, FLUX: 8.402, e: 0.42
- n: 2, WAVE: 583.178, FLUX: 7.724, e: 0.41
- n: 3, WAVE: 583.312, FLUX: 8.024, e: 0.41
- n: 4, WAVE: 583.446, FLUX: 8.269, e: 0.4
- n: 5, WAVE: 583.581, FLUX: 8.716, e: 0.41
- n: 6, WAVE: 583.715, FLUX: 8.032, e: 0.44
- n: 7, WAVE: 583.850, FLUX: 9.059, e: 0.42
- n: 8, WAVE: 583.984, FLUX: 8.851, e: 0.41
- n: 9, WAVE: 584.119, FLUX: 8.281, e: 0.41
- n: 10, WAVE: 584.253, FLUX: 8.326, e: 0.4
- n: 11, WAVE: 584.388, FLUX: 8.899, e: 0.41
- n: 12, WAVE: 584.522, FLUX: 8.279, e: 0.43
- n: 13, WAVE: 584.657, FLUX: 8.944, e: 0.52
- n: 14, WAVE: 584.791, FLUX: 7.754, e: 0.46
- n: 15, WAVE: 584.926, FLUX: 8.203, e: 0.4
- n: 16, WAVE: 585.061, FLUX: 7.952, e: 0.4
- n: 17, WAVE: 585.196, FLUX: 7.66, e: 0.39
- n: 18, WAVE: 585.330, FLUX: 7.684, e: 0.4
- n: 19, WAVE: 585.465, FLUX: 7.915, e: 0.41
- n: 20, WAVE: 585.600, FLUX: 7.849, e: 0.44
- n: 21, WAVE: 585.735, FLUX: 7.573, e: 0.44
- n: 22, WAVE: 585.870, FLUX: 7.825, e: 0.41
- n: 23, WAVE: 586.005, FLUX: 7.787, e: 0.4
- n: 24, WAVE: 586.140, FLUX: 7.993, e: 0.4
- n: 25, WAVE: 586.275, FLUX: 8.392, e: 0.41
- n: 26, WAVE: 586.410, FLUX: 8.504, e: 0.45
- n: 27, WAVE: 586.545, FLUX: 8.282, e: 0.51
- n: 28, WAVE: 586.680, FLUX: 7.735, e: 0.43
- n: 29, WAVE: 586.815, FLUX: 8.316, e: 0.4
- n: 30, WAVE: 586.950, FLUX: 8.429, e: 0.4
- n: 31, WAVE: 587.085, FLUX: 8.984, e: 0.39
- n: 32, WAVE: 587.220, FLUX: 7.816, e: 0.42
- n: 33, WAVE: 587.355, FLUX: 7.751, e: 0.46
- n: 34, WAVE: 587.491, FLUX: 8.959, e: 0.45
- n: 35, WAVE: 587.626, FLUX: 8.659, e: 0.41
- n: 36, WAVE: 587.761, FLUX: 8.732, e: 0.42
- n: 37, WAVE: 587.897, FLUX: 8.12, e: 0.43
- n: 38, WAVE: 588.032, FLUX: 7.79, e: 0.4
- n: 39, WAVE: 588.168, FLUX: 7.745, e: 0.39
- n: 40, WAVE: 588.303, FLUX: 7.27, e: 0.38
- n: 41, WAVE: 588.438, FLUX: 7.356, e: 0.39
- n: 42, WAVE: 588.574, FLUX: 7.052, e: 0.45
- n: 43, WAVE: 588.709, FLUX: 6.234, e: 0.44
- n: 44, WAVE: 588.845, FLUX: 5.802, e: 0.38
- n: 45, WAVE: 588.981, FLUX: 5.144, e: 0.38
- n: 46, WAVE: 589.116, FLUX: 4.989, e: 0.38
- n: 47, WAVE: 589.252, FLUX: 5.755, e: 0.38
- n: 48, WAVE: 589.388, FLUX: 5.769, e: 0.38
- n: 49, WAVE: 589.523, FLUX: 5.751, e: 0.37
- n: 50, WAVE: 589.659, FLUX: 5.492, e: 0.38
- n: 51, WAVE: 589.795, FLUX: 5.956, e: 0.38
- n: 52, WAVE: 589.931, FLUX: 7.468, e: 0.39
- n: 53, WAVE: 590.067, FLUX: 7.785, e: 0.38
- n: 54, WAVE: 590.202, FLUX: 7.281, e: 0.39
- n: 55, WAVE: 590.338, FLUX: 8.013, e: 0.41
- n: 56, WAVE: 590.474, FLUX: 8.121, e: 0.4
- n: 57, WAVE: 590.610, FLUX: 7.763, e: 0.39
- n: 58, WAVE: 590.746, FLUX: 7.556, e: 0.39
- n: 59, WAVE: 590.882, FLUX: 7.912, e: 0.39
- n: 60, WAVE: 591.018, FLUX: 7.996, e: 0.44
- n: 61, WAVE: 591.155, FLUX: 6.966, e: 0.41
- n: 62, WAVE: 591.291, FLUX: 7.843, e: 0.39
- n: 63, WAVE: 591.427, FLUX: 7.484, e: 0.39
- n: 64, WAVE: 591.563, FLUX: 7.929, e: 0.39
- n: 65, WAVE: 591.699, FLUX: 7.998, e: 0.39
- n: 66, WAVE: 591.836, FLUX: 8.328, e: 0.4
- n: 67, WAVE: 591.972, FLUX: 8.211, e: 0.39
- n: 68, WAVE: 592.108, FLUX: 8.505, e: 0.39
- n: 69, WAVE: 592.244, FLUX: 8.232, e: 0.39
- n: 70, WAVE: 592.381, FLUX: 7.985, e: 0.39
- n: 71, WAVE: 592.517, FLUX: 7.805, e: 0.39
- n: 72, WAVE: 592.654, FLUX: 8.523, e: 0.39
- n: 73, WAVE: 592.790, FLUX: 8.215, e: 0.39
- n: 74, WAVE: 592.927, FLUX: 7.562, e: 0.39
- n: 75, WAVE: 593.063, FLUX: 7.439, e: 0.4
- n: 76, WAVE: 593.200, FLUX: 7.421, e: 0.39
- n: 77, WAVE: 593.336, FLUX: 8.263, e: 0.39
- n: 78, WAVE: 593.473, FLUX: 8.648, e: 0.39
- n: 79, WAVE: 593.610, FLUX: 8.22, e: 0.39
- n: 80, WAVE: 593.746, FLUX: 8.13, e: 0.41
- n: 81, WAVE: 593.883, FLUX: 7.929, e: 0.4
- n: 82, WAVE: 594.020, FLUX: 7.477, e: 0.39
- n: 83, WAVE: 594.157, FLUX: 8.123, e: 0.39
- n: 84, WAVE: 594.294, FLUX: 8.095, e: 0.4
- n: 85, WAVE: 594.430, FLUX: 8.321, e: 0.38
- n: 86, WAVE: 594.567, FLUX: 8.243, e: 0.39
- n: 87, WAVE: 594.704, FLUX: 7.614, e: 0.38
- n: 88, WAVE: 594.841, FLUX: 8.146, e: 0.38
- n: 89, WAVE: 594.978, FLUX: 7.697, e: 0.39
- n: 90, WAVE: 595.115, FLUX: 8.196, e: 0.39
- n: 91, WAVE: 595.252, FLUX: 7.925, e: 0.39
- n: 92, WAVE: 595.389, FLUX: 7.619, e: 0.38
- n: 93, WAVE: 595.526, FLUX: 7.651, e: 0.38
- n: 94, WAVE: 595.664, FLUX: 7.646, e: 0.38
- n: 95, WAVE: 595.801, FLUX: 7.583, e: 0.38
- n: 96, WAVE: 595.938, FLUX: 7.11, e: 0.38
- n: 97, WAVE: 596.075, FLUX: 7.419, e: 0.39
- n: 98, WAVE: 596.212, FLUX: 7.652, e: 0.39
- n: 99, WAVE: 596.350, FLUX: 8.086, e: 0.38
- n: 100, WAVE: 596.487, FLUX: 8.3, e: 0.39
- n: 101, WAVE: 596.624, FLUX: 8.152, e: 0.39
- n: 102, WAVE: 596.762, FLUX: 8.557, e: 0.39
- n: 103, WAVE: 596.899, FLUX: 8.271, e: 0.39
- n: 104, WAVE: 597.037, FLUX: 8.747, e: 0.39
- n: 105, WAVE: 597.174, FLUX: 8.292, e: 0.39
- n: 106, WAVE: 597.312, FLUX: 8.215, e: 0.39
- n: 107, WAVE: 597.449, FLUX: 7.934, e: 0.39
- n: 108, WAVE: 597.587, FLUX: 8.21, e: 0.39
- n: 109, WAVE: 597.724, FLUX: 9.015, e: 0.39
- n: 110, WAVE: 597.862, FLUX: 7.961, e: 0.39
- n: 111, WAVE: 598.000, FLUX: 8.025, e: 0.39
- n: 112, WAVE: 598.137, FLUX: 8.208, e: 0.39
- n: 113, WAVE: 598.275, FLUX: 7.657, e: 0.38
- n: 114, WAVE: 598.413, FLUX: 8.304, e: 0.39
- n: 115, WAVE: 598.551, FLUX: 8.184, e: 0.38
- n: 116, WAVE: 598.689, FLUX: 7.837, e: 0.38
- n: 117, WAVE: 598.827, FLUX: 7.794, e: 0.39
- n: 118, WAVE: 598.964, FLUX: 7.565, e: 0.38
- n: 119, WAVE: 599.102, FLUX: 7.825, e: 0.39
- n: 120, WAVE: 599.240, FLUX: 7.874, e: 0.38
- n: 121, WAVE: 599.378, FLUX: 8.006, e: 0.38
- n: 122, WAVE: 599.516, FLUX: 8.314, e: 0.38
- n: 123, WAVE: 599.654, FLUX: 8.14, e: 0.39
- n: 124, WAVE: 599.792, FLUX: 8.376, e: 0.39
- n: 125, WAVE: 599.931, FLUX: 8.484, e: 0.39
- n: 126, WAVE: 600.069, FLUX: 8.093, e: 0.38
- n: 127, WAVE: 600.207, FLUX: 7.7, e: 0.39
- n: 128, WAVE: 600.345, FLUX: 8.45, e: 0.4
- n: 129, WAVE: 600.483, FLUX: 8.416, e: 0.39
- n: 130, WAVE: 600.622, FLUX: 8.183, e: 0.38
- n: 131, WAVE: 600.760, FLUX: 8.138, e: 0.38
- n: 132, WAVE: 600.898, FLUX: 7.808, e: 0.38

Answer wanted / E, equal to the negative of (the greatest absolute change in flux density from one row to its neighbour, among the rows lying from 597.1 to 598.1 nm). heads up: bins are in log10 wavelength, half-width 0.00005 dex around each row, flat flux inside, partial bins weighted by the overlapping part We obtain -1.1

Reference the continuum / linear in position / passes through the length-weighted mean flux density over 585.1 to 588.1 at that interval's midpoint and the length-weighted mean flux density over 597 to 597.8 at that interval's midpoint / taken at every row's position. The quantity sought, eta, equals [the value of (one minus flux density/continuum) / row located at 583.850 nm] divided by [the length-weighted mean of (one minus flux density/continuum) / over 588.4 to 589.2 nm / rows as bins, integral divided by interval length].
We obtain -0.5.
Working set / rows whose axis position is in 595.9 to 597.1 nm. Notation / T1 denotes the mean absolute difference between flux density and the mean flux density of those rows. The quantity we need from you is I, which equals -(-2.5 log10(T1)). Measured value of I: -0.9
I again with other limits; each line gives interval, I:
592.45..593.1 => -1.1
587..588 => -0.8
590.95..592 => -1.3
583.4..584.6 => -1.2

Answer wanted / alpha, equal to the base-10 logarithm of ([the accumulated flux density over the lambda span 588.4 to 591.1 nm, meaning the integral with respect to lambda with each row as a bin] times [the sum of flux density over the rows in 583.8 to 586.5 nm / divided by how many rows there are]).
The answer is 2.17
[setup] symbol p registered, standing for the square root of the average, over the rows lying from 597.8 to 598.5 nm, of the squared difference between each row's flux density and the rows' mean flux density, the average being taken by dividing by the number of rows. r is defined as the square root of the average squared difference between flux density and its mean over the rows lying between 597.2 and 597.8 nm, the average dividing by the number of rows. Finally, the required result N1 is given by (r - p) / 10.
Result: 0.018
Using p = 0.22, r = 0.40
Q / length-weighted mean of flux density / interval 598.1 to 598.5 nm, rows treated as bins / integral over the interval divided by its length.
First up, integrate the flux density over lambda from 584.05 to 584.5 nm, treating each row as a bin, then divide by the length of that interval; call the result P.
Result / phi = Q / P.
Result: 0.95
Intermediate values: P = 8.48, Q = 8.04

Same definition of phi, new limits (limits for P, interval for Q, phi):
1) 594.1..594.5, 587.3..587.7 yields 1.04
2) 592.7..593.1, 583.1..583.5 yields 1.03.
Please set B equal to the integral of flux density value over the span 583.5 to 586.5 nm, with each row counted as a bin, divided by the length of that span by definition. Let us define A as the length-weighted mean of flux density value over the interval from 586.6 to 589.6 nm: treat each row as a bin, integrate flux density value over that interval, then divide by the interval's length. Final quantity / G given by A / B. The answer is 0.89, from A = 7.28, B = 8.20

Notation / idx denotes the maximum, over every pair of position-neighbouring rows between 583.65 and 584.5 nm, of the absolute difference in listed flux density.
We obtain 1.03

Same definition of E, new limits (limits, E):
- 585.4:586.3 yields -0.4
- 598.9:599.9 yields -0.3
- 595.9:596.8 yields -0.4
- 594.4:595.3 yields -0.6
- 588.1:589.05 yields -0.8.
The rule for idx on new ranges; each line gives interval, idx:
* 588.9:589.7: 0.77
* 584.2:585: 1.19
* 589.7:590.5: 1.51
